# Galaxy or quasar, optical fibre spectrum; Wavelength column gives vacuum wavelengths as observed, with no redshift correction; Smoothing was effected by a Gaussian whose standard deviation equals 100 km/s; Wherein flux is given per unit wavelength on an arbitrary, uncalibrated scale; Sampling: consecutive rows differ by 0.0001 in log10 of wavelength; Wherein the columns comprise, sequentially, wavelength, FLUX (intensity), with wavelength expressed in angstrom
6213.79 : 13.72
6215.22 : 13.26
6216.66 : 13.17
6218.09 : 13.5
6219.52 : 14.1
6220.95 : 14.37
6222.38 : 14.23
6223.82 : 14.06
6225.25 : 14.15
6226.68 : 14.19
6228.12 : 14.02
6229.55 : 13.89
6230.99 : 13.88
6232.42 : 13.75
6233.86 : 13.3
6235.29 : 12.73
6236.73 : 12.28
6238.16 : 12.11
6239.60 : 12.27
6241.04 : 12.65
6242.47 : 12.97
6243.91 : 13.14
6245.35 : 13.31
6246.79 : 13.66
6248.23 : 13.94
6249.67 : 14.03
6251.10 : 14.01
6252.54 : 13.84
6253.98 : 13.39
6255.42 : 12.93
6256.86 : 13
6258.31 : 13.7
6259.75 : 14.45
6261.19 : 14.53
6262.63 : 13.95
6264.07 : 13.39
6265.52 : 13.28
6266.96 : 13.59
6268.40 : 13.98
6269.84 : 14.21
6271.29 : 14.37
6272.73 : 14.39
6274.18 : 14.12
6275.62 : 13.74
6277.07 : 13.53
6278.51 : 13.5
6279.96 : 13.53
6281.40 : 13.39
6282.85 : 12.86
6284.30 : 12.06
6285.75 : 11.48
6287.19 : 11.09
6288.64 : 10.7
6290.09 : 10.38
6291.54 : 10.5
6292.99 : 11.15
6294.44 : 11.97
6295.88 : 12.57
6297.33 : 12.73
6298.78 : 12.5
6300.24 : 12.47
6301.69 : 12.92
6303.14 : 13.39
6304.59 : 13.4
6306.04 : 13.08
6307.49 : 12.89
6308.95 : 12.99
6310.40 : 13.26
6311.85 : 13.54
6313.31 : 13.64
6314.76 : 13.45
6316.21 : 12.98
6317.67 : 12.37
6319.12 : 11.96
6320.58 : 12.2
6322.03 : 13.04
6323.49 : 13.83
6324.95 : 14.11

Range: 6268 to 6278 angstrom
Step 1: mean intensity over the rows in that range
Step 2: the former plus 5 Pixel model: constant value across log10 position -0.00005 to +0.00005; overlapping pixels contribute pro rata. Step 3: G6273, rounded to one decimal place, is 19.0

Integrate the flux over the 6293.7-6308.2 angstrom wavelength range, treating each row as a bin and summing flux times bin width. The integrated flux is 186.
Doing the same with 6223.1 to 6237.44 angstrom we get 195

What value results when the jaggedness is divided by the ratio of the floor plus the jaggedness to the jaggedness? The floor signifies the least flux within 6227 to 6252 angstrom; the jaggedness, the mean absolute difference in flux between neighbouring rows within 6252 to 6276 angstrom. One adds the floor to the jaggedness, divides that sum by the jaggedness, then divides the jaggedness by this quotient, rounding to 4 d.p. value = 0.0096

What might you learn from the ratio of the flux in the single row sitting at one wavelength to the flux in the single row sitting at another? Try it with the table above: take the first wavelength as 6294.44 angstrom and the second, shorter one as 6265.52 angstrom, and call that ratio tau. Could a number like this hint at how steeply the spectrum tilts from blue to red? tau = 0.90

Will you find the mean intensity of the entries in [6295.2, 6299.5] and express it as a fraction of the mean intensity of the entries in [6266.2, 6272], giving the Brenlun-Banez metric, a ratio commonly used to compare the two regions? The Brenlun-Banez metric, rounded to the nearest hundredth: 0.90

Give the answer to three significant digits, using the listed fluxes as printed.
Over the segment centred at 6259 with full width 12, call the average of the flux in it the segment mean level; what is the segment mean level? 13.7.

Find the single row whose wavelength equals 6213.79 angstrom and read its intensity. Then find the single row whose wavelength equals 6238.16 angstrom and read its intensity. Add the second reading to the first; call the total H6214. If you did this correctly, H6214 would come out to 25.8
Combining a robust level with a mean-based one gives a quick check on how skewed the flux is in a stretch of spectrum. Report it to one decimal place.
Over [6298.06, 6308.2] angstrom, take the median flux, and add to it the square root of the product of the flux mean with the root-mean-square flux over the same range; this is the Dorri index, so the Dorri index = 25.9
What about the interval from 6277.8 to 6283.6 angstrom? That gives 26.8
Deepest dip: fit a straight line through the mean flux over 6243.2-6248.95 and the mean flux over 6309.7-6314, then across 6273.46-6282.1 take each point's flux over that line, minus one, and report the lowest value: -0.01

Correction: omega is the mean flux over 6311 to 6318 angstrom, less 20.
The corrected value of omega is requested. -6.8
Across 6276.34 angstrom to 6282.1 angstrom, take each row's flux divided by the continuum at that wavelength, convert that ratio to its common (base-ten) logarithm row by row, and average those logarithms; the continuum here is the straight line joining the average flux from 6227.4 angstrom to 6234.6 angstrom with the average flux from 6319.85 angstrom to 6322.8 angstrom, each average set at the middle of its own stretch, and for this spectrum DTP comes 0.011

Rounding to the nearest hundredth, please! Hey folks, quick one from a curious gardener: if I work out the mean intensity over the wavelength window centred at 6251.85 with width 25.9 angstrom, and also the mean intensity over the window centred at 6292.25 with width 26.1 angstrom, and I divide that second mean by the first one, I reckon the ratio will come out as 0.90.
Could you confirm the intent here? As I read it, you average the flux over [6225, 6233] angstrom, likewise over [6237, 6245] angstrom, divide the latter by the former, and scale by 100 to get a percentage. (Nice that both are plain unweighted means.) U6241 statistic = 90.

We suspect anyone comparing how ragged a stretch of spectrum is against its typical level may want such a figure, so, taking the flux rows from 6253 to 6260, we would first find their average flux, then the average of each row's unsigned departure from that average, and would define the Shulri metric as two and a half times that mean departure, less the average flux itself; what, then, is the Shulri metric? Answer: -12.3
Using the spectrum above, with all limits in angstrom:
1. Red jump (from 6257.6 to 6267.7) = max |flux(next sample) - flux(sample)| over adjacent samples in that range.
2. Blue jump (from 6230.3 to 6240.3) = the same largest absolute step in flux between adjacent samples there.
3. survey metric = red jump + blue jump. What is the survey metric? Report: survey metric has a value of 1.32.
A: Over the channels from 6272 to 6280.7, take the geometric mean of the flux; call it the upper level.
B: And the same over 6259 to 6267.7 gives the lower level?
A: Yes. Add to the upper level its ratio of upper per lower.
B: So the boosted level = 14.8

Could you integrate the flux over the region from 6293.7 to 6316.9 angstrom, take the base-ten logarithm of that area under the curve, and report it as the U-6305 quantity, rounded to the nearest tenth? 2.5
